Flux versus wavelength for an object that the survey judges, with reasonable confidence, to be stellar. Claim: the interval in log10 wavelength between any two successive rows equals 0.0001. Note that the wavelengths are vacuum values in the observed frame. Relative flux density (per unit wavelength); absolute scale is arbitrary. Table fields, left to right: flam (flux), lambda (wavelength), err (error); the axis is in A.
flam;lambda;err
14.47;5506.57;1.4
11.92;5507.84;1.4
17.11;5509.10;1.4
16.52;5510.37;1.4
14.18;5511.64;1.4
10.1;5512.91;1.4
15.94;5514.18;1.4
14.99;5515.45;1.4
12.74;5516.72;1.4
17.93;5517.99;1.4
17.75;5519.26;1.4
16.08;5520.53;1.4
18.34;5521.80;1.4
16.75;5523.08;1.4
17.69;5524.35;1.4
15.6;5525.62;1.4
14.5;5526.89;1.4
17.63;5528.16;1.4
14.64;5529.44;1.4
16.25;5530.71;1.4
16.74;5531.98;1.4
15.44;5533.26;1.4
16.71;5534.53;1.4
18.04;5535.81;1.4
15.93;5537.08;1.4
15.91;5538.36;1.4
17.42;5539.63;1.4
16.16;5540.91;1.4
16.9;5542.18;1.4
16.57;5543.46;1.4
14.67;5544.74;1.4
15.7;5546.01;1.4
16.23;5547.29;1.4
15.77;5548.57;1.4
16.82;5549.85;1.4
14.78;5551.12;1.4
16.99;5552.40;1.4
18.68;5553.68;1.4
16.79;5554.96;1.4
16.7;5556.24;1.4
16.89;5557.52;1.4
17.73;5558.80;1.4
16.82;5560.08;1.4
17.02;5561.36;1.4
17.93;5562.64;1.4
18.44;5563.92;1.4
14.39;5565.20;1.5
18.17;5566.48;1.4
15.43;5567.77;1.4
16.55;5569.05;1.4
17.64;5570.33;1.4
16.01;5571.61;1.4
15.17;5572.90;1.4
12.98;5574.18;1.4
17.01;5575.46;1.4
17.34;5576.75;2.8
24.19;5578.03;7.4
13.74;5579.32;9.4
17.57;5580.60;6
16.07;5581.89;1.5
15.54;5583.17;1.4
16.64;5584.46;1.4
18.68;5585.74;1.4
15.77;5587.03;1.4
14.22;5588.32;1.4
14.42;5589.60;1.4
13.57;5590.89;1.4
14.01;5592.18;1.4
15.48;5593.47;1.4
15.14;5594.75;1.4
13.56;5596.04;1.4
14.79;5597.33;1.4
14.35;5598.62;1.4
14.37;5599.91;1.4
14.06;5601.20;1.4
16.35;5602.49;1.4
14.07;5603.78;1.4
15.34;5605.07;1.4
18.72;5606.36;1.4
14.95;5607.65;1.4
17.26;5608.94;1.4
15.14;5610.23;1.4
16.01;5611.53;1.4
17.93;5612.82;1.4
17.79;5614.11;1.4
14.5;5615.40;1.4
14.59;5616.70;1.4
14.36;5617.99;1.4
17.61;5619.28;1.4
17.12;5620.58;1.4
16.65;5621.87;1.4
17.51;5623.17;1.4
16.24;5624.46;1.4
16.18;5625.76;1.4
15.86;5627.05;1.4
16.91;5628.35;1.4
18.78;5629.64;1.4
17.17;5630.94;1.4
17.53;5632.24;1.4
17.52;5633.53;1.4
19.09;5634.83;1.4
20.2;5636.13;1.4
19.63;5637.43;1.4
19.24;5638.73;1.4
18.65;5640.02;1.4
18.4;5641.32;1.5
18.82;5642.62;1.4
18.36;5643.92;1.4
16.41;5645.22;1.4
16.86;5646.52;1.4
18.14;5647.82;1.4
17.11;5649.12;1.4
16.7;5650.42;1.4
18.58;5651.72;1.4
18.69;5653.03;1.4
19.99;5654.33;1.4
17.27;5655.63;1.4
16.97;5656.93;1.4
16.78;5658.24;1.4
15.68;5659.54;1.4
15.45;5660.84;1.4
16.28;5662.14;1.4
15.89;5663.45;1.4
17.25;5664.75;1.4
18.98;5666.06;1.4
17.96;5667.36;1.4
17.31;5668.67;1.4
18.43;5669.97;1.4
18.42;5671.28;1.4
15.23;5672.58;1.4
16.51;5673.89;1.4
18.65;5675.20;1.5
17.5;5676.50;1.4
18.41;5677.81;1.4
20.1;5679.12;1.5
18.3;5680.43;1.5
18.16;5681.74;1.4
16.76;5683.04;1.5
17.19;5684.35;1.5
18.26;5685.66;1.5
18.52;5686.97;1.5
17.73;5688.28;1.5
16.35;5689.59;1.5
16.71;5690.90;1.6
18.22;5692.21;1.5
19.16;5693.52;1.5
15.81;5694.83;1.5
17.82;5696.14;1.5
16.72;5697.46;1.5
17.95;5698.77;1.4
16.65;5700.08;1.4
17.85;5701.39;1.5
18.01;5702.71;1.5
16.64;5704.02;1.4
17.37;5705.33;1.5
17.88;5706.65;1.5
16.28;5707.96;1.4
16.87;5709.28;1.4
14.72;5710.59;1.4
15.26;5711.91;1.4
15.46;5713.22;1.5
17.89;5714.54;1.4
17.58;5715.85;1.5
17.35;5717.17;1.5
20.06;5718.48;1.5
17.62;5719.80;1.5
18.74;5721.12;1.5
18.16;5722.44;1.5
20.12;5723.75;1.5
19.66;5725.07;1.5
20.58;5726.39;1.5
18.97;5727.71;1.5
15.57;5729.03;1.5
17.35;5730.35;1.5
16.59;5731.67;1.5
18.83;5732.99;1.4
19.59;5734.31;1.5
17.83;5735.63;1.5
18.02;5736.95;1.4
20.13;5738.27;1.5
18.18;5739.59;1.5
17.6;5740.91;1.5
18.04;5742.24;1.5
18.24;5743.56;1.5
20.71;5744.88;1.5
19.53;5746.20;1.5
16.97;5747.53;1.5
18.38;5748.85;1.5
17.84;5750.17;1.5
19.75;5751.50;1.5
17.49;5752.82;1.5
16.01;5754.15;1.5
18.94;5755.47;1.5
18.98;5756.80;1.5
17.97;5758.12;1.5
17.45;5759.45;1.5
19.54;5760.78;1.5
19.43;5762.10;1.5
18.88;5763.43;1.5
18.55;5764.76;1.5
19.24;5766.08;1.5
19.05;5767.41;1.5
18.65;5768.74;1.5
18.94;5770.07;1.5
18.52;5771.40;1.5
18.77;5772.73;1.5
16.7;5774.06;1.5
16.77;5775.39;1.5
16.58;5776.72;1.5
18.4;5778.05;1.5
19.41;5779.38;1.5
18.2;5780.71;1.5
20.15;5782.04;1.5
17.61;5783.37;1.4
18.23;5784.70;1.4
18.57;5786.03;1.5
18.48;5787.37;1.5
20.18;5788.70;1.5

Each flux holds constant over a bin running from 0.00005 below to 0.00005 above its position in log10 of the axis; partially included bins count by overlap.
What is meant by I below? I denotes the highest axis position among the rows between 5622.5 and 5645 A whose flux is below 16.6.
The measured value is 5627.05 A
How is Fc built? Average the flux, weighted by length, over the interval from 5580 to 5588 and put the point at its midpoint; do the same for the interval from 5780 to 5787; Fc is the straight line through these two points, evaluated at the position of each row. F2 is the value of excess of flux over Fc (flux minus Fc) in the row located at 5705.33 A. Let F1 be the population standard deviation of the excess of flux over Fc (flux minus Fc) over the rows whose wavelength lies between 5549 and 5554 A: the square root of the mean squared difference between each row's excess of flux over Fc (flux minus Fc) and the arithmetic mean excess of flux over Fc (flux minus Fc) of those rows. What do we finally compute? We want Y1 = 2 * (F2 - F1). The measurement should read -3.6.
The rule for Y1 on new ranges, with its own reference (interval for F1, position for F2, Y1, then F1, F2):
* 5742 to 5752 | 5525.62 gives -3.1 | 1.14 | -0.42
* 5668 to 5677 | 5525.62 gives -3.1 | 1.15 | -0.42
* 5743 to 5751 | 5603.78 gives -7.9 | 1.22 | -2.72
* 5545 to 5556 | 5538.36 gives -2.6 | 1.07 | -0.24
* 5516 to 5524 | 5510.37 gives -2.5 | 1.87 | 0.65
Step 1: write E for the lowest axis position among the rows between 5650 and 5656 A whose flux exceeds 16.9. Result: 5651.72 A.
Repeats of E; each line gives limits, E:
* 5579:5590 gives 5580.60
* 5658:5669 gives 5664.75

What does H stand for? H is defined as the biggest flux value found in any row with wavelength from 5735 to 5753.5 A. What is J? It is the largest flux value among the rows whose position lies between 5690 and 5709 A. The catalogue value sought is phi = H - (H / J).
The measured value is 19.6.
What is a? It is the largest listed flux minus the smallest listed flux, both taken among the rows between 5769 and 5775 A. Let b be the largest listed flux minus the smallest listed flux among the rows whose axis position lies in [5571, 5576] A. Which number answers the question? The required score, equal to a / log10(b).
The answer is 3.7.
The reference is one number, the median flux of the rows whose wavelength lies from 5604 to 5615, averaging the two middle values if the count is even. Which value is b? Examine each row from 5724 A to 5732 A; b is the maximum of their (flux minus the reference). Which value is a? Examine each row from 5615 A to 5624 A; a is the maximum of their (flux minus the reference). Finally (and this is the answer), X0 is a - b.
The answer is -3.0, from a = 1.0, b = 3.9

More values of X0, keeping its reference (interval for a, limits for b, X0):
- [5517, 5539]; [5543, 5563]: -0.3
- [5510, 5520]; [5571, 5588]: -6.3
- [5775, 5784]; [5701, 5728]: -0.4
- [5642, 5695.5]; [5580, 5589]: 1.4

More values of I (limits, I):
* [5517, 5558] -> 5551.12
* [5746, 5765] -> 5754.15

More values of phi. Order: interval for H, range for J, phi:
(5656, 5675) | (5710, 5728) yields 18.1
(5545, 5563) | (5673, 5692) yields 17.8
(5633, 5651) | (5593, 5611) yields 19.1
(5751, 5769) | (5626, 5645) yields 18.8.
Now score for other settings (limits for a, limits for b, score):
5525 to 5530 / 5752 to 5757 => 6.6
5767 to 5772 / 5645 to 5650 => 2.2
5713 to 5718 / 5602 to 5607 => 3.6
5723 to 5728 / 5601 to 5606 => 4.5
